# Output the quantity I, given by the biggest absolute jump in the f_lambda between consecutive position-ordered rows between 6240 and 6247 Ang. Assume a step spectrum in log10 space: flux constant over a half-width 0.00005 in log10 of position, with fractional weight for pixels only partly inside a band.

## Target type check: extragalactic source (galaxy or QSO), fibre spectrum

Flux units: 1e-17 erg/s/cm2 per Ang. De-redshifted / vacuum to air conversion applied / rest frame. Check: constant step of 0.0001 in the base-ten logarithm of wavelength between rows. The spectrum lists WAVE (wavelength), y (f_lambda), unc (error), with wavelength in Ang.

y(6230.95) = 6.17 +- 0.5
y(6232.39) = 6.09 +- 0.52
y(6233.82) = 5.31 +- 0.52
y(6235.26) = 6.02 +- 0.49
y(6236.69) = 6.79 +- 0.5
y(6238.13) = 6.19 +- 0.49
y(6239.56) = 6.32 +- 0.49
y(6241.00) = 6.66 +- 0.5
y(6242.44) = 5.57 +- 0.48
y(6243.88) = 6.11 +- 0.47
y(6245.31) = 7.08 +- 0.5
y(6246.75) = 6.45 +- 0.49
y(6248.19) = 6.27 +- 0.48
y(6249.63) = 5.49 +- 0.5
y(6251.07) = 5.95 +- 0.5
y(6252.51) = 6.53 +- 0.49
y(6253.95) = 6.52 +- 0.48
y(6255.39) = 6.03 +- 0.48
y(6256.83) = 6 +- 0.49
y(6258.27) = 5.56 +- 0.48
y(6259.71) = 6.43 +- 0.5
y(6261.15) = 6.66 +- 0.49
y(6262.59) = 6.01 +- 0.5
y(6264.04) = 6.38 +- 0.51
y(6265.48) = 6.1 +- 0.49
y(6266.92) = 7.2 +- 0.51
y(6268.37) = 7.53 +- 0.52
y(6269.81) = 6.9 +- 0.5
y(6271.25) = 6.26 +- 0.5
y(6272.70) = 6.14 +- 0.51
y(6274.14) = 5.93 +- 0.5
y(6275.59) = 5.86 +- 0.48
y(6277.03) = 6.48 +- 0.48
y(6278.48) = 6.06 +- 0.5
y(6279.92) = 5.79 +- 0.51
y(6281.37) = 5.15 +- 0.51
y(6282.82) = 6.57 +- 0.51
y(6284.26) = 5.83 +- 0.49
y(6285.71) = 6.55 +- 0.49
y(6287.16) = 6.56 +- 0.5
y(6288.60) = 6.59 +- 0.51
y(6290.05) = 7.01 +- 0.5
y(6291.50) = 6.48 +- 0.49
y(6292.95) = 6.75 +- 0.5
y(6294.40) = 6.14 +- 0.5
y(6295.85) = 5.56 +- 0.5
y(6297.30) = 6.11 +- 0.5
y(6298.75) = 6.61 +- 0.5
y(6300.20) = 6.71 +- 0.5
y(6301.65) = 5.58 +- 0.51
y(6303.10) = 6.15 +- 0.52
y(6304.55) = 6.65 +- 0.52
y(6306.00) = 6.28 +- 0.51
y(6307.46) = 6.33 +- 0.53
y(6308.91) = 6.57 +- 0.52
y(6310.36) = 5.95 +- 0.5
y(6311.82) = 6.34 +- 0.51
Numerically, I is 1.09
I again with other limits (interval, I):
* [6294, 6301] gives 0.58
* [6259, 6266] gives 0.65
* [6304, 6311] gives 0.62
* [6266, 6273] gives 0.64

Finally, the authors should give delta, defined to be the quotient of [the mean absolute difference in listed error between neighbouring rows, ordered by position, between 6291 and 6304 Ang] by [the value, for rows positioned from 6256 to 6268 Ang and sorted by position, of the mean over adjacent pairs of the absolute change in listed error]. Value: 0.3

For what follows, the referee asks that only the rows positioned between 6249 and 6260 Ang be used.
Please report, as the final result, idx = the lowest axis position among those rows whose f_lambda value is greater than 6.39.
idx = 6252.51 Ang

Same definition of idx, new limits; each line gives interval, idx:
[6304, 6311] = 6304.55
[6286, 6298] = 6287.16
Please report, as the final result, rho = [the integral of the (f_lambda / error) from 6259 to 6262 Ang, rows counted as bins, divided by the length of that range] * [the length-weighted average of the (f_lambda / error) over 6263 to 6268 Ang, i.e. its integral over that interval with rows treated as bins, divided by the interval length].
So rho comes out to 172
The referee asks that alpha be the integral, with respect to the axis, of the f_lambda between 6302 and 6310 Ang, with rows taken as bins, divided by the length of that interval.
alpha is 6.34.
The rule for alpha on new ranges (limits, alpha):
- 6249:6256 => 6.11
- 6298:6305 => 6.33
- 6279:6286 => 5.95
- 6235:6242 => 6.39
